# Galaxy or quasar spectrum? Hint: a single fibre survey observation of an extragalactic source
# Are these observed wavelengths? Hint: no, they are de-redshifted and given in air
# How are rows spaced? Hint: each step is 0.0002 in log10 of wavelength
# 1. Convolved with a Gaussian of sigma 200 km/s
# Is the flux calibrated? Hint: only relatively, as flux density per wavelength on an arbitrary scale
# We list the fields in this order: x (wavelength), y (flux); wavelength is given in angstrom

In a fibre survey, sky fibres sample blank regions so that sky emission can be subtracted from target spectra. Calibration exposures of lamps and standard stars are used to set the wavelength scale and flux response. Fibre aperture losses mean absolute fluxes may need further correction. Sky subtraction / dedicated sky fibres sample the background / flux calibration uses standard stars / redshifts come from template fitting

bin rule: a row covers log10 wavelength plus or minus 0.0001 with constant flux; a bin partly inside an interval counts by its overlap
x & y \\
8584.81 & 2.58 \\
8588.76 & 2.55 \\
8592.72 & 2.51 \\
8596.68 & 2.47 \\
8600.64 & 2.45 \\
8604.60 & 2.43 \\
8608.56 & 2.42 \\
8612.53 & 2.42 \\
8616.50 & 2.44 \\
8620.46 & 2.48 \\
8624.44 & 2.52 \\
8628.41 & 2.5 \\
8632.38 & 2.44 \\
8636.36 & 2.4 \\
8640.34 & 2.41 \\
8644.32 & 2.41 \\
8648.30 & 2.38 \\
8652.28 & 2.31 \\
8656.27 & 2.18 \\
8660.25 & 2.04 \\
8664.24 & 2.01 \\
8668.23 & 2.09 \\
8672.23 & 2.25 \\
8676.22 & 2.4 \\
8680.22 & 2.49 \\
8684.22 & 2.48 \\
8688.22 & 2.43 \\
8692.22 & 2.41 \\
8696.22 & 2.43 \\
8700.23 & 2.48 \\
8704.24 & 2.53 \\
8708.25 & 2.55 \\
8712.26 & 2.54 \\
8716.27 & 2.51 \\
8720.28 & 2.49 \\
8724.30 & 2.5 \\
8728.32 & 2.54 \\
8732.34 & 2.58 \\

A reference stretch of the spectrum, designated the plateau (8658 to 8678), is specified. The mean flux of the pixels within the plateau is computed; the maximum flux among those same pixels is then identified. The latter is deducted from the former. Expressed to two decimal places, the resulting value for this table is -0.24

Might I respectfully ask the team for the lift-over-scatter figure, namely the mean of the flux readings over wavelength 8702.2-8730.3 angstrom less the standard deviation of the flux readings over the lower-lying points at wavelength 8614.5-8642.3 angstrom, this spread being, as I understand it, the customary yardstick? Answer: 2.48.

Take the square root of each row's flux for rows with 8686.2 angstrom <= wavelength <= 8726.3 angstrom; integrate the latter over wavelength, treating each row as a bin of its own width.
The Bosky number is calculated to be 63.2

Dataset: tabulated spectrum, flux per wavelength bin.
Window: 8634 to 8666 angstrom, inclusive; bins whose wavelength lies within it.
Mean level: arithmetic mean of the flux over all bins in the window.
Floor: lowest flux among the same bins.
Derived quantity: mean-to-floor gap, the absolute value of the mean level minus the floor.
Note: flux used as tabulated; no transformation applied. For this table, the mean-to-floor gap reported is 0.26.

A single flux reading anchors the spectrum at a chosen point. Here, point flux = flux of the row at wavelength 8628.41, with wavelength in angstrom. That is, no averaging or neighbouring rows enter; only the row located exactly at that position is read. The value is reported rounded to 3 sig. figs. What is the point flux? 2.50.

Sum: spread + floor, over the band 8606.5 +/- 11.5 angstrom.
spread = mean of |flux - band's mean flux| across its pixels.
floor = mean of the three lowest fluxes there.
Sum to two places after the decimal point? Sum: 2.44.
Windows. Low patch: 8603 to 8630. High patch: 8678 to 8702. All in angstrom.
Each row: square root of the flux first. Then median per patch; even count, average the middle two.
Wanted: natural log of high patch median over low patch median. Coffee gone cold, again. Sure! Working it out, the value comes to 0.003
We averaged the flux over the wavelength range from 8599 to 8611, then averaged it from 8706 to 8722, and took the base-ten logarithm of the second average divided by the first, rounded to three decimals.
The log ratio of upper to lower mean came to 0.016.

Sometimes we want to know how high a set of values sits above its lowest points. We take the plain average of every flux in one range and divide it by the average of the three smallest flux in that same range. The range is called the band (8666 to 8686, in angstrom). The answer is 1.04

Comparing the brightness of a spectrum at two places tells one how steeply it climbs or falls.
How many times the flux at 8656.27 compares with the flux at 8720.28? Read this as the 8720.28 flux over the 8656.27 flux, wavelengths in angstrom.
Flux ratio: 1.14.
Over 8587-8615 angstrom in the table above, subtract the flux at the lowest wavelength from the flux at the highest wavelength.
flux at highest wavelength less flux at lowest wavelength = -0.1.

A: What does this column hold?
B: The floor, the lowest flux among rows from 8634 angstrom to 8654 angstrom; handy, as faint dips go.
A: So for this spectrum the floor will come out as 2.31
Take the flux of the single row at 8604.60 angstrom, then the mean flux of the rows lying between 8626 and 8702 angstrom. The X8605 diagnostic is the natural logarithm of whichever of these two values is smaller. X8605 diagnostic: 0.852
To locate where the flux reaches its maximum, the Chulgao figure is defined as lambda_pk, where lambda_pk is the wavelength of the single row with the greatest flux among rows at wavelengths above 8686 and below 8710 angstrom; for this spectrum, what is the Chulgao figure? 8708.25 angstrom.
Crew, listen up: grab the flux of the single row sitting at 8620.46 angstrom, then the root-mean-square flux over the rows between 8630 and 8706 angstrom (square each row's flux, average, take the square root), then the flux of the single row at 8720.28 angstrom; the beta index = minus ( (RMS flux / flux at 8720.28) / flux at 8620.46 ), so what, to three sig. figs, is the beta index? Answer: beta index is -0.381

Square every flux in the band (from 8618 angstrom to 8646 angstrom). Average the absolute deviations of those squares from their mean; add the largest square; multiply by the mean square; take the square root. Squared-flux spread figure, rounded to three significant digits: 6.28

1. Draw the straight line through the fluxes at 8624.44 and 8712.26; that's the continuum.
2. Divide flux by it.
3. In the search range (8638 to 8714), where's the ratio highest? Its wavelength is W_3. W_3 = 8708.25 angstrom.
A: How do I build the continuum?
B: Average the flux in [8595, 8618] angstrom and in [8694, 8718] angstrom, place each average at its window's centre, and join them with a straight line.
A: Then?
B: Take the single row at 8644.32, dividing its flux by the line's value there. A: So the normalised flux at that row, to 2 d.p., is 0.98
